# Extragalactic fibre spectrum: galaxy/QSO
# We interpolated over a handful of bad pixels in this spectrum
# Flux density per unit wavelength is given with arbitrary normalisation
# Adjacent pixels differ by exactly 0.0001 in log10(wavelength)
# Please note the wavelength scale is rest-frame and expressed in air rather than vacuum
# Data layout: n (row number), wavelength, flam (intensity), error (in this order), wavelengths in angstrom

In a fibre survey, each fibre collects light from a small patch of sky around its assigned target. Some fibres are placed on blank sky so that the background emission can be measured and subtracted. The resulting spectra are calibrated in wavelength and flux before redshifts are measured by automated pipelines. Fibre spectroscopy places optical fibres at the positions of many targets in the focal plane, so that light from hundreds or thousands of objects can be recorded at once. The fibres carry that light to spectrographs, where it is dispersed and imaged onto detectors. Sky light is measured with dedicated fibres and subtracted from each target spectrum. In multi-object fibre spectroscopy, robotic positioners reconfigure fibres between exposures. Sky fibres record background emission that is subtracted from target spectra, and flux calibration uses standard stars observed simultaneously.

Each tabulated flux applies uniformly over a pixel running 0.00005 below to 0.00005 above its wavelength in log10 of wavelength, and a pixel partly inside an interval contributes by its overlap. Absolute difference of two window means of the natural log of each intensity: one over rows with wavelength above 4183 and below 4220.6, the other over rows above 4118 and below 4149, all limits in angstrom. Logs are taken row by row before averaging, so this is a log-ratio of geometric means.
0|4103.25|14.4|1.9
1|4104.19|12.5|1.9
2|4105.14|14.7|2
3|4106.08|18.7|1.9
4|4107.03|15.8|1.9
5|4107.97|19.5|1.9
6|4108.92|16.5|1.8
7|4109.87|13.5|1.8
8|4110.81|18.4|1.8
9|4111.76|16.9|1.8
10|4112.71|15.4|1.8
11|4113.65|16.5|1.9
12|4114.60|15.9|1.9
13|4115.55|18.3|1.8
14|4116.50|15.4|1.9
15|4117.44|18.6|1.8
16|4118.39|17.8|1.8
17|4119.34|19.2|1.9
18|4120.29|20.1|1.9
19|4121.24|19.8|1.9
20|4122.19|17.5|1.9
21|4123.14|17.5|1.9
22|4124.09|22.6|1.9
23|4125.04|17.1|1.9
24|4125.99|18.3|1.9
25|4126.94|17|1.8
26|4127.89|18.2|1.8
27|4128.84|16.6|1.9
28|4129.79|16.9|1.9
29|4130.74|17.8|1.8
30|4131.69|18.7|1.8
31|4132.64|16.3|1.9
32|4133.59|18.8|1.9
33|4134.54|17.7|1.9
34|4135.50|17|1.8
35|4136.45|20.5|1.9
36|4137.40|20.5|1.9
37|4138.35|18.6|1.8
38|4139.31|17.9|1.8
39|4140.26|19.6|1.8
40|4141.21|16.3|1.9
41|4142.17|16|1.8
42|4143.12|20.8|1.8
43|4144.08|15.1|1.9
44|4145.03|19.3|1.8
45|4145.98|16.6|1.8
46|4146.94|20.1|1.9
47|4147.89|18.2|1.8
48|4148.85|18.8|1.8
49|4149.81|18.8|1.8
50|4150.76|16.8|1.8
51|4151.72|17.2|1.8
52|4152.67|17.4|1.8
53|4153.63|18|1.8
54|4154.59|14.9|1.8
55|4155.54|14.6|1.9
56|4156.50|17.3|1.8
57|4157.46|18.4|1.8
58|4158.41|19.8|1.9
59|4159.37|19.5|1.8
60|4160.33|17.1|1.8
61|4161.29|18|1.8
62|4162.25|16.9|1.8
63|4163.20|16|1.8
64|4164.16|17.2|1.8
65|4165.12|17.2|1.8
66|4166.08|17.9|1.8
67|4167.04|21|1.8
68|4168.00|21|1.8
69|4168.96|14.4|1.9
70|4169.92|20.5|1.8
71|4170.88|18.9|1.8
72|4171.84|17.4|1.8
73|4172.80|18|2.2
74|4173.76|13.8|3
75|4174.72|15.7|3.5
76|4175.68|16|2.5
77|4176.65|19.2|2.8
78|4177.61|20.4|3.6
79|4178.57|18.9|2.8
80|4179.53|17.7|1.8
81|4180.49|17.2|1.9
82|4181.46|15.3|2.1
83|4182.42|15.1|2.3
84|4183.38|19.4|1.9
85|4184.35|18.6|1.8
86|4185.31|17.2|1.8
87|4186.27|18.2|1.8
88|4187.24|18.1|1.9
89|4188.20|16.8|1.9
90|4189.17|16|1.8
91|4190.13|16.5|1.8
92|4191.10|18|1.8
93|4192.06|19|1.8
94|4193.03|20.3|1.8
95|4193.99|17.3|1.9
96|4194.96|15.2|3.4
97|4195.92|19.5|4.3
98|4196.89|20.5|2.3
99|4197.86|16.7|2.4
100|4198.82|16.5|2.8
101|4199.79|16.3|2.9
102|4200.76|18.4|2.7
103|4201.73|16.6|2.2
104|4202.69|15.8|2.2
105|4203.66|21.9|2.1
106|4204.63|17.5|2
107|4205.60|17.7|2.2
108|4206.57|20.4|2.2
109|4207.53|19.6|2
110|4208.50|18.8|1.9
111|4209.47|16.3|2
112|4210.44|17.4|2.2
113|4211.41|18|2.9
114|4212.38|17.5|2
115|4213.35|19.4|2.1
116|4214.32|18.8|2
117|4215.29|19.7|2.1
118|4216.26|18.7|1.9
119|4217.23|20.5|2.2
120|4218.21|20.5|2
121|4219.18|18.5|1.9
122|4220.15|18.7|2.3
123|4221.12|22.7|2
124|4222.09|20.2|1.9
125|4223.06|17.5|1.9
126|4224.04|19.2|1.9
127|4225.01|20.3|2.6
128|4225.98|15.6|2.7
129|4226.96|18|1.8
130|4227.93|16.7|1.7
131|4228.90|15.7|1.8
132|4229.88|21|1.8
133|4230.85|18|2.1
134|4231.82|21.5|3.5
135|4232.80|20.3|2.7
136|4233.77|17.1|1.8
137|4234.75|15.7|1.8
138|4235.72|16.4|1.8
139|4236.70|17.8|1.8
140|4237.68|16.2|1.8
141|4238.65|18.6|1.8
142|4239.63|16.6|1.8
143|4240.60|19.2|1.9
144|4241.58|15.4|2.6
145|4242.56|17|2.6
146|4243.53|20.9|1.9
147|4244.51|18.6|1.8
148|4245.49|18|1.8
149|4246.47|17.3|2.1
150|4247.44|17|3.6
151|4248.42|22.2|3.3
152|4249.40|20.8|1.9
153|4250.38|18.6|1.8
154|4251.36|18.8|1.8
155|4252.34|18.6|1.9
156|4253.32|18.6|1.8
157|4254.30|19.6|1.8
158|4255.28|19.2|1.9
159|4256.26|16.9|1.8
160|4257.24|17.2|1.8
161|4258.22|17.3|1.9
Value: 0.003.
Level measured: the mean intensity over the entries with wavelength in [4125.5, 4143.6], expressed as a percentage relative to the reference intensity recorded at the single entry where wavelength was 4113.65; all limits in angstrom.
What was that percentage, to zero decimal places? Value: 110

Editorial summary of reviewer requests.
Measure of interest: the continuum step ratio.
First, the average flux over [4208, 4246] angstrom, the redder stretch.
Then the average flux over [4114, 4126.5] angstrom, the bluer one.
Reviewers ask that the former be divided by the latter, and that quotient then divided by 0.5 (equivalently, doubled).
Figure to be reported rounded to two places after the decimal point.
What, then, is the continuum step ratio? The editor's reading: 2.01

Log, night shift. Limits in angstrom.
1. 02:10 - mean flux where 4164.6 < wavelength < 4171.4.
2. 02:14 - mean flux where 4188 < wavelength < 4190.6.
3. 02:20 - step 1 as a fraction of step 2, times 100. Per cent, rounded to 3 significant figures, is 114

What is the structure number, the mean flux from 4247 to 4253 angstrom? 19.3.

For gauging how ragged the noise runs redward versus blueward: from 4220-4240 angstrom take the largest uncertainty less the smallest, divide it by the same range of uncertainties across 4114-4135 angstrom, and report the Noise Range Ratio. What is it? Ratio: 18.0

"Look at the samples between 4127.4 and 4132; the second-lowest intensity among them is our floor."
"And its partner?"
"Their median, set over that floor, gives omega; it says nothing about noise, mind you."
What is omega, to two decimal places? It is 1.05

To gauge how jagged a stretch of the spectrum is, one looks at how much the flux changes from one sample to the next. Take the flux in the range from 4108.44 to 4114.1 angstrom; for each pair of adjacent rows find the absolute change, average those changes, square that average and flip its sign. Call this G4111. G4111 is -5.8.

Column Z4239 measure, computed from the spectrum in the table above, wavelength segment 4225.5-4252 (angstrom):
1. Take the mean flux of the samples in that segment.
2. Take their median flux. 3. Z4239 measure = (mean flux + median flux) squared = 1304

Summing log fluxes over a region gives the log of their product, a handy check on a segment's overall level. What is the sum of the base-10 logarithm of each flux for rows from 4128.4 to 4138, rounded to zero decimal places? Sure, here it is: 13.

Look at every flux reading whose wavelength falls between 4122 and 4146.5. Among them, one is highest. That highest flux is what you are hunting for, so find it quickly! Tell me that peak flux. 22.6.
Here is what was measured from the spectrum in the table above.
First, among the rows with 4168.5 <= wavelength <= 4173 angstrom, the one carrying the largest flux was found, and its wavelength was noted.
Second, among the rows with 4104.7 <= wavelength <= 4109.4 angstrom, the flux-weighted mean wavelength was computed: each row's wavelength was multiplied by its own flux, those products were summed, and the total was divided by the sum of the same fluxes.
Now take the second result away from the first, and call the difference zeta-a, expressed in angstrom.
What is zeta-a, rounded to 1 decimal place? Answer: 62.8 angstrom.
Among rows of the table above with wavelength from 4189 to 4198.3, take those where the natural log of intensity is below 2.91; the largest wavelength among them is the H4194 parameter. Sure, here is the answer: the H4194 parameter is 4197.86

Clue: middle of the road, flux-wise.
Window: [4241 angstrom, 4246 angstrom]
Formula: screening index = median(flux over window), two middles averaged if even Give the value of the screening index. 18.0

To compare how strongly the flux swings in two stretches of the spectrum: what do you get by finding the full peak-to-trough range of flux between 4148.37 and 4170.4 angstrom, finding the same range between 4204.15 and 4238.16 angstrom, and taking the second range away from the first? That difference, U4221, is -0.5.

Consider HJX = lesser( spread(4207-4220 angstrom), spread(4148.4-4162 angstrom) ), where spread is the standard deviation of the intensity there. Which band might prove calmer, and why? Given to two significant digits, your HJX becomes 1.2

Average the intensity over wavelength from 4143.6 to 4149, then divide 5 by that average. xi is 0.278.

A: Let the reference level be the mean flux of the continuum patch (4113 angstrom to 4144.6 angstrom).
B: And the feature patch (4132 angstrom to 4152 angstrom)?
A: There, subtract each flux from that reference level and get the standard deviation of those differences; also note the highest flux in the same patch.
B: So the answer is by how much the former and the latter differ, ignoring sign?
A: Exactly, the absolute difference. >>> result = 19.2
